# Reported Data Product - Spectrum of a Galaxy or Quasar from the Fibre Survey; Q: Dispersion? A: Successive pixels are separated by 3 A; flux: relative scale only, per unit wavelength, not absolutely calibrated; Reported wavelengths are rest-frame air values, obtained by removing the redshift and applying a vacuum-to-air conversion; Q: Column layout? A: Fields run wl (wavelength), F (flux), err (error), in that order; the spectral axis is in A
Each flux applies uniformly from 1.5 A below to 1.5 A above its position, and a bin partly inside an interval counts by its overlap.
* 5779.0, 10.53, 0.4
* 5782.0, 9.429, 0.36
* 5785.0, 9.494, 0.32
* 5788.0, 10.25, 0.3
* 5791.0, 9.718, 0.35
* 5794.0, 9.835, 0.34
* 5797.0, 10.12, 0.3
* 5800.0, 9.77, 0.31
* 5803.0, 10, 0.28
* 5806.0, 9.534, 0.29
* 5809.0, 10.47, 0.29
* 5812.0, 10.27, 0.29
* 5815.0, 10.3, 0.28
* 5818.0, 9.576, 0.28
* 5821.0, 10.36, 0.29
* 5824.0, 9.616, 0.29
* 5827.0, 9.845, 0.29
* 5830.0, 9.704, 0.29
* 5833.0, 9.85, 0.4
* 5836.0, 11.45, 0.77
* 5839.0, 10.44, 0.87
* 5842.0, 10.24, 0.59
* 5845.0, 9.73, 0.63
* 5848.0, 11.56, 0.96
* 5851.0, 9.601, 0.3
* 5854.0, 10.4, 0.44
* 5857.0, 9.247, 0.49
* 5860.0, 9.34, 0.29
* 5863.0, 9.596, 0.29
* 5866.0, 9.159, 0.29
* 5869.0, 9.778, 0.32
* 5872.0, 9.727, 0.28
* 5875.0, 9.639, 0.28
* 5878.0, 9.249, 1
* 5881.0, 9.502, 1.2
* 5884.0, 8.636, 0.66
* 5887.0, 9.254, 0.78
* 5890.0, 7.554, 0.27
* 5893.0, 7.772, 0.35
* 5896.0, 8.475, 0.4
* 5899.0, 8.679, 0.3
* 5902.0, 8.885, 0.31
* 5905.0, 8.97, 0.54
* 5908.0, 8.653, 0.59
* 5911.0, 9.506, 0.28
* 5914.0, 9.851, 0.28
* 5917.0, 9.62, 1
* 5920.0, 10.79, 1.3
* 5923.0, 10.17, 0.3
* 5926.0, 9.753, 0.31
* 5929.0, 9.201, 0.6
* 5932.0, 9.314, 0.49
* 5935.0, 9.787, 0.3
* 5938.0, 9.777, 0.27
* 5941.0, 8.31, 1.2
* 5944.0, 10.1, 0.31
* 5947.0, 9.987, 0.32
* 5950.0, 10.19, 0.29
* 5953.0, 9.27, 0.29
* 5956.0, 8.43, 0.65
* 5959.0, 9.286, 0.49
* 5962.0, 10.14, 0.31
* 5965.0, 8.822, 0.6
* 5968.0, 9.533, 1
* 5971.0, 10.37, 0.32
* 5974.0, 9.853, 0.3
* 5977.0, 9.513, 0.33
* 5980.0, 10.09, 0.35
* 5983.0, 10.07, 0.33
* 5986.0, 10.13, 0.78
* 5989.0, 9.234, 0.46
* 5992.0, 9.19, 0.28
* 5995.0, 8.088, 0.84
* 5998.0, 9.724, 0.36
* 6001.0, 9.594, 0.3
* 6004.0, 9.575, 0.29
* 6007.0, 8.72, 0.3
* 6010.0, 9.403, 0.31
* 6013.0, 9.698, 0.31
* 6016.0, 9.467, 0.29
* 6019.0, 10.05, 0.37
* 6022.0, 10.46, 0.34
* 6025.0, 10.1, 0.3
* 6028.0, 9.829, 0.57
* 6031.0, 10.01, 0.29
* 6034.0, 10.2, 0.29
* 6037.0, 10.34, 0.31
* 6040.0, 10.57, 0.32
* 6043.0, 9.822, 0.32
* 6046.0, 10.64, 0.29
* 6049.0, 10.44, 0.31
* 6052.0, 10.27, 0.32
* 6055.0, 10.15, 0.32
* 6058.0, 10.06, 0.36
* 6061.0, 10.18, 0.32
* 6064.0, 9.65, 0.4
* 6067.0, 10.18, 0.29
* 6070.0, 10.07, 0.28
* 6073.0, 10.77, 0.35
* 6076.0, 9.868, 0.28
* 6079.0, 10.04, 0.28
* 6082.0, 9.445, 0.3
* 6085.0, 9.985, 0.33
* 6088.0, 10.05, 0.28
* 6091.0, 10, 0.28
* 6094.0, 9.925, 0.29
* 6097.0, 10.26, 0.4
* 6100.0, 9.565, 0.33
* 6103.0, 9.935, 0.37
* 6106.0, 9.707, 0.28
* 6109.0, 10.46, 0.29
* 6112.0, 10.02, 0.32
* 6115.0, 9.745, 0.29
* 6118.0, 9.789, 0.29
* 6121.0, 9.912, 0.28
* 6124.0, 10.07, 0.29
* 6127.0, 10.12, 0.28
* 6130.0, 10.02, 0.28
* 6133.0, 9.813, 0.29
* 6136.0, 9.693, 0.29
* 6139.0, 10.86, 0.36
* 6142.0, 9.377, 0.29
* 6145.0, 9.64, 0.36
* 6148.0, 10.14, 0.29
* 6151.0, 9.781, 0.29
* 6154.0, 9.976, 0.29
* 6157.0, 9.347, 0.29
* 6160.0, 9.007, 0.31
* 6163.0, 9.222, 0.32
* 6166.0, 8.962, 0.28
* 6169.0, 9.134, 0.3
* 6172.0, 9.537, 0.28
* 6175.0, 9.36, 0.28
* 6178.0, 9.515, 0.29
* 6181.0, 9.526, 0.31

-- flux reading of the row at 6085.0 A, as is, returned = 9.985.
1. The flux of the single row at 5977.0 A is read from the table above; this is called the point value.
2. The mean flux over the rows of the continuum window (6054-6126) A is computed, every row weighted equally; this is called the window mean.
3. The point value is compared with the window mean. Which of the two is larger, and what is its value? 10.0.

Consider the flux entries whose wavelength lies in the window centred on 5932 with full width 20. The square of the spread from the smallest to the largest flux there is 3.5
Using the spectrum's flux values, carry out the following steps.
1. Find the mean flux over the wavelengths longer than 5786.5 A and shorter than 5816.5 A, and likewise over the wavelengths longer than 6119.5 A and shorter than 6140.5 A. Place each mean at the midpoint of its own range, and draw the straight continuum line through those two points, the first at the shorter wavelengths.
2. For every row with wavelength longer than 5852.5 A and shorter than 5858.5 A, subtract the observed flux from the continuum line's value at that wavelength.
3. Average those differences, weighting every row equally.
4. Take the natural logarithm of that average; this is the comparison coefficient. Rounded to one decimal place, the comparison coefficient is -1.6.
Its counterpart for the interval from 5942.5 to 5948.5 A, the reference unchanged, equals -6.2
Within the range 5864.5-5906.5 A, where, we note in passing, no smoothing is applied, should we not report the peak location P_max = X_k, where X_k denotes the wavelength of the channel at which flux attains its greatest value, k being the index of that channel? 5869.0 A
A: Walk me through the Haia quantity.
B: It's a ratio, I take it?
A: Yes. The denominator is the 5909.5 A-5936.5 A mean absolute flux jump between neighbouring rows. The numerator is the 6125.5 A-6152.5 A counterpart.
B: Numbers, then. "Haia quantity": 1.1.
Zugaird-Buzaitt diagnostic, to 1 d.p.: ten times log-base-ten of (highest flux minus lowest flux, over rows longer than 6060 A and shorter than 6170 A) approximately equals 2.8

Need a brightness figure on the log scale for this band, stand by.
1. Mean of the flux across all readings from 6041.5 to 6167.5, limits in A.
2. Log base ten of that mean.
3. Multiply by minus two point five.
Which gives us -2.49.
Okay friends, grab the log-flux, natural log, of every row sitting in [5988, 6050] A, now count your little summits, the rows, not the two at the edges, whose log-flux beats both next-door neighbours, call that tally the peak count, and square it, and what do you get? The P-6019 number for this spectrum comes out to 25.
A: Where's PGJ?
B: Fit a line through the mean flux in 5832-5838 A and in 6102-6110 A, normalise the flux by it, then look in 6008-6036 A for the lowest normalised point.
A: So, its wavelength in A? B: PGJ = 6010.0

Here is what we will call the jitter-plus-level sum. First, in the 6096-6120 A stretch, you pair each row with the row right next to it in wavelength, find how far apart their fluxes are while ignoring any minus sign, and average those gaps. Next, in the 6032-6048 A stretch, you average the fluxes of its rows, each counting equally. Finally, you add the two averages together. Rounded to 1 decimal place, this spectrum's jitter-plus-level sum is 10.7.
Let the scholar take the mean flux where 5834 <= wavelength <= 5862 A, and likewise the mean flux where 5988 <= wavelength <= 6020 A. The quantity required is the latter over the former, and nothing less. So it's 0.91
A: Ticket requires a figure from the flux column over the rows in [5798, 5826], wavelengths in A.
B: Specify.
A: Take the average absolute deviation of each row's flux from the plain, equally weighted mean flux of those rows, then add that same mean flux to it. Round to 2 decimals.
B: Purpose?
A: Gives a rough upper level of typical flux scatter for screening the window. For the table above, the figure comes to 10.31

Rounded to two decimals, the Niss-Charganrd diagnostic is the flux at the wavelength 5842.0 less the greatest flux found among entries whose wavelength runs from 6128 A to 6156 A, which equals -0.62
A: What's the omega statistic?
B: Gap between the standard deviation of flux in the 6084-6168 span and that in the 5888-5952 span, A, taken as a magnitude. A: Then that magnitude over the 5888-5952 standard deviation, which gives 0.51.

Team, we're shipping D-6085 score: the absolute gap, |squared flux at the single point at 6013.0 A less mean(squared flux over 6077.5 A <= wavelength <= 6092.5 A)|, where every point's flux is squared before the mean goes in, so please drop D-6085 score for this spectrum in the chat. 4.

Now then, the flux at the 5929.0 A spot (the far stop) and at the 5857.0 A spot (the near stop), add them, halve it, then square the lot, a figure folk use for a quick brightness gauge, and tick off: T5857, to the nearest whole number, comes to 85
